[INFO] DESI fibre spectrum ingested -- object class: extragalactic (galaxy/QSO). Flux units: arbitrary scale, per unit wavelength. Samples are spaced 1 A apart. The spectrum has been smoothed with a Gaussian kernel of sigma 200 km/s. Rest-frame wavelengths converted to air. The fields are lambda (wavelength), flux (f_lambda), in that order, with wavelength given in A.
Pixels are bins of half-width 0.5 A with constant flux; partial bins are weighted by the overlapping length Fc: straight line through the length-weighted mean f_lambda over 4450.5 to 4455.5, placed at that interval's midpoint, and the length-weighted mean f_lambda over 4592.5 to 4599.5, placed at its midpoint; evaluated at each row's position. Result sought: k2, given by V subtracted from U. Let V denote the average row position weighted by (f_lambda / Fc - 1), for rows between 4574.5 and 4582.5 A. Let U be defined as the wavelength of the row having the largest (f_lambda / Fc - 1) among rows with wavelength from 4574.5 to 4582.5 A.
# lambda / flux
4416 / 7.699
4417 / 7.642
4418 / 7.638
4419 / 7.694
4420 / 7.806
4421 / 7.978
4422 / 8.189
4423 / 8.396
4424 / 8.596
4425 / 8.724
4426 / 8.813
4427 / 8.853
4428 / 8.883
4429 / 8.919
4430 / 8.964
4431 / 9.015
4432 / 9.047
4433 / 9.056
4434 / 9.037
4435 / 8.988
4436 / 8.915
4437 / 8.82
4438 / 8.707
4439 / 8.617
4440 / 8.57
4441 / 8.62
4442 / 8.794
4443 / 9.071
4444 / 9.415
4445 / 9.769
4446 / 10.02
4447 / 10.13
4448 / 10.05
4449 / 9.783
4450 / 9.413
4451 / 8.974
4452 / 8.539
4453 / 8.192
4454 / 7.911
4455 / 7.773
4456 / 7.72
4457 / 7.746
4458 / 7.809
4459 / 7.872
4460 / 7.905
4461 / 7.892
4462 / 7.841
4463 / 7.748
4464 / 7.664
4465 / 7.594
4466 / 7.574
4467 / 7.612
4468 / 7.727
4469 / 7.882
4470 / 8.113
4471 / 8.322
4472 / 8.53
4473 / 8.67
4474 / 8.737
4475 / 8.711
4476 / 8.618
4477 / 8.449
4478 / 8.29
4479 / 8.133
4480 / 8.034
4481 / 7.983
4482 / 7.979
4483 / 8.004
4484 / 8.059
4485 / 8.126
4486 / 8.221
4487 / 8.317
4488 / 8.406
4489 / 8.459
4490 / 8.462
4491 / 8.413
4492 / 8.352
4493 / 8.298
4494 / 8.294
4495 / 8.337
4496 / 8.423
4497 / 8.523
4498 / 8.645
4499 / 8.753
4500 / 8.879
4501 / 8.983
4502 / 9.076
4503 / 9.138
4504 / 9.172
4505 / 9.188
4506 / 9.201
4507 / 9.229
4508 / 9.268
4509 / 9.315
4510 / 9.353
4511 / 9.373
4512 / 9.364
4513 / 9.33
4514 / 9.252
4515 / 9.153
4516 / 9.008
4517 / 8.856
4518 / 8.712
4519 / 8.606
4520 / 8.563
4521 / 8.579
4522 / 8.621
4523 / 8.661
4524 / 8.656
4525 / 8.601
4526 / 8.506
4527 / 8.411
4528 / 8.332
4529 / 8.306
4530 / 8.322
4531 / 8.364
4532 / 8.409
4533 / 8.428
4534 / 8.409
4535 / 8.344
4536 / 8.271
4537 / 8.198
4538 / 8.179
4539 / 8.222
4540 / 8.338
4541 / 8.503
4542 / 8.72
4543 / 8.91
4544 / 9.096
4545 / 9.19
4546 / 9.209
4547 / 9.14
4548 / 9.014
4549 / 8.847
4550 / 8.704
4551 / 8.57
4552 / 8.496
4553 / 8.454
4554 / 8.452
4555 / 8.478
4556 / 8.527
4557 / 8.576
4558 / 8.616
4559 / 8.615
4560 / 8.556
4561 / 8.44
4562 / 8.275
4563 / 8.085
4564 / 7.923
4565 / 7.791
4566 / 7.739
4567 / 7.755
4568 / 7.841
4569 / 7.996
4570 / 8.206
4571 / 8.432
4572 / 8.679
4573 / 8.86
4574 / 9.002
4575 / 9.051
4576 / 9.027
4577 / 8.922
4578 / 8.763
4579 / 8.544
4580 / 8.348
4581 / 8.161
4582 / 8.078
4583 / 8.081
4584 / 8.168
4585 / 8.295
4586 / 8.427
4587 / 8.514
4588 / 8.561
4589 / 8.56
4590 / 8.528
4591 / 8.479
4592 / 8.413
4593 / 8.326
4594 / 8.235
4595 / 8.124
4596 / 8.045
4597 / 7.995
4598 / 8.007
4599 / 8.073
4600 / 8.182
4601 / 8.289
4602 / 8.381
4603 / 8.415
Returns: -1.8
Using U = 4575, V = 4576.8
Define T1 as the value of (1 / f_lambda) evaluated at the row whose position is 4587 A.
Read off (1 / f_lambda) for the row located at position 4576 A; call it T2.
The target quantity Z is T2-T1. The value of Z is -0.007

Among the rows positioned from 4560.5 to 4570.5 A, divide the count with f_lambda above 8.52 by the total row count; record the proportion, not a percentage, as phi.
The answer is 0.00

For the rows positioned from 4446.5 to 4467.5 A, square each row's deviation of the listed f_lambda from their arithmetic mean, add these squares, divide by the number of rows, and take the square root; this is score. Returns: 0.83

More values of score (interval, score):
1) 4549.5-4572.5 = 0.32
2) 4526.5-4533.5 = 0.05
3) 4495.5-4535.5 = 0.36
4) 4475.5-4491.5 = 0.20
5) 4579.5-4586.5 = 0.13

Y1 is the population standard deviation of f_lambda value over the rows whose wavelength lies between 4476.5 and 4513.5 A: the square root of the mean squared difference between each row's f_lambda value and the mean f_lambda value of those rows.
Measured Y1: 0.47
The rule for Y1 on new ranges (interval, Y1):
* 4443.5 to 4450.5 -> 0.27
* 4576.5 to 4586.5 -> 0.27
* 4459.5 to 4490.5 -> 0.34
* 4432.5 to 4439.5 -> 0.16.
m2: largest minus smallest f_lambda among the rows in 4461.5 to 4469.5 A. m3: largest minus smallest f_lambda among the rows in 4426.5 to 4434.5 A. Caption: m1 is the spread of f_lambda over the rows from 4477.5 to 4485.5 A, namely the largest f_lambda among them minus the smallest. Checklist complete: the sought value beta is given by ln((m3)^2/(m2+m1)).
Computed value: -2.7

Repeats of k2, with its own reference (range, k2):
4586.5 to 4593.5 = -0.6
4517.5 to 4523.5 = -2.5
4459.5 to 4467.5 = -4.0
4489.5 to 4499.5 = 3.2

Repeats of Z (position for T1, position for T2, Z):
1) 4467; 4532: -0.012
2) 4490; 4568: 0.009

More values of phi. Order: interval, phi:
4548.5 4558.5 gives 0.60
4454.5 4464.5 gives 0.00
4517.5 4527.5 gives 0.80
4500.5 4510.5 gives 1.00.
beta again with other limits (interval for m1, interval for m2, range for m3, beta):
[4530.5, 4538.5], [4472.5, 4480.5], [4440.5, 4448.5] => 0.9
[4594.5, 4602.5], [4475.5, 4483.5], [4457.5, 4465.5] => -2.4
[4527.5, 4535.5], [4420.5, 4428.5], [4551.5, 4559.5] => -3.6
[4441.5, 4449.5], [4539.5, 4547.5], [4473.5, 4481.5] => -1.4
